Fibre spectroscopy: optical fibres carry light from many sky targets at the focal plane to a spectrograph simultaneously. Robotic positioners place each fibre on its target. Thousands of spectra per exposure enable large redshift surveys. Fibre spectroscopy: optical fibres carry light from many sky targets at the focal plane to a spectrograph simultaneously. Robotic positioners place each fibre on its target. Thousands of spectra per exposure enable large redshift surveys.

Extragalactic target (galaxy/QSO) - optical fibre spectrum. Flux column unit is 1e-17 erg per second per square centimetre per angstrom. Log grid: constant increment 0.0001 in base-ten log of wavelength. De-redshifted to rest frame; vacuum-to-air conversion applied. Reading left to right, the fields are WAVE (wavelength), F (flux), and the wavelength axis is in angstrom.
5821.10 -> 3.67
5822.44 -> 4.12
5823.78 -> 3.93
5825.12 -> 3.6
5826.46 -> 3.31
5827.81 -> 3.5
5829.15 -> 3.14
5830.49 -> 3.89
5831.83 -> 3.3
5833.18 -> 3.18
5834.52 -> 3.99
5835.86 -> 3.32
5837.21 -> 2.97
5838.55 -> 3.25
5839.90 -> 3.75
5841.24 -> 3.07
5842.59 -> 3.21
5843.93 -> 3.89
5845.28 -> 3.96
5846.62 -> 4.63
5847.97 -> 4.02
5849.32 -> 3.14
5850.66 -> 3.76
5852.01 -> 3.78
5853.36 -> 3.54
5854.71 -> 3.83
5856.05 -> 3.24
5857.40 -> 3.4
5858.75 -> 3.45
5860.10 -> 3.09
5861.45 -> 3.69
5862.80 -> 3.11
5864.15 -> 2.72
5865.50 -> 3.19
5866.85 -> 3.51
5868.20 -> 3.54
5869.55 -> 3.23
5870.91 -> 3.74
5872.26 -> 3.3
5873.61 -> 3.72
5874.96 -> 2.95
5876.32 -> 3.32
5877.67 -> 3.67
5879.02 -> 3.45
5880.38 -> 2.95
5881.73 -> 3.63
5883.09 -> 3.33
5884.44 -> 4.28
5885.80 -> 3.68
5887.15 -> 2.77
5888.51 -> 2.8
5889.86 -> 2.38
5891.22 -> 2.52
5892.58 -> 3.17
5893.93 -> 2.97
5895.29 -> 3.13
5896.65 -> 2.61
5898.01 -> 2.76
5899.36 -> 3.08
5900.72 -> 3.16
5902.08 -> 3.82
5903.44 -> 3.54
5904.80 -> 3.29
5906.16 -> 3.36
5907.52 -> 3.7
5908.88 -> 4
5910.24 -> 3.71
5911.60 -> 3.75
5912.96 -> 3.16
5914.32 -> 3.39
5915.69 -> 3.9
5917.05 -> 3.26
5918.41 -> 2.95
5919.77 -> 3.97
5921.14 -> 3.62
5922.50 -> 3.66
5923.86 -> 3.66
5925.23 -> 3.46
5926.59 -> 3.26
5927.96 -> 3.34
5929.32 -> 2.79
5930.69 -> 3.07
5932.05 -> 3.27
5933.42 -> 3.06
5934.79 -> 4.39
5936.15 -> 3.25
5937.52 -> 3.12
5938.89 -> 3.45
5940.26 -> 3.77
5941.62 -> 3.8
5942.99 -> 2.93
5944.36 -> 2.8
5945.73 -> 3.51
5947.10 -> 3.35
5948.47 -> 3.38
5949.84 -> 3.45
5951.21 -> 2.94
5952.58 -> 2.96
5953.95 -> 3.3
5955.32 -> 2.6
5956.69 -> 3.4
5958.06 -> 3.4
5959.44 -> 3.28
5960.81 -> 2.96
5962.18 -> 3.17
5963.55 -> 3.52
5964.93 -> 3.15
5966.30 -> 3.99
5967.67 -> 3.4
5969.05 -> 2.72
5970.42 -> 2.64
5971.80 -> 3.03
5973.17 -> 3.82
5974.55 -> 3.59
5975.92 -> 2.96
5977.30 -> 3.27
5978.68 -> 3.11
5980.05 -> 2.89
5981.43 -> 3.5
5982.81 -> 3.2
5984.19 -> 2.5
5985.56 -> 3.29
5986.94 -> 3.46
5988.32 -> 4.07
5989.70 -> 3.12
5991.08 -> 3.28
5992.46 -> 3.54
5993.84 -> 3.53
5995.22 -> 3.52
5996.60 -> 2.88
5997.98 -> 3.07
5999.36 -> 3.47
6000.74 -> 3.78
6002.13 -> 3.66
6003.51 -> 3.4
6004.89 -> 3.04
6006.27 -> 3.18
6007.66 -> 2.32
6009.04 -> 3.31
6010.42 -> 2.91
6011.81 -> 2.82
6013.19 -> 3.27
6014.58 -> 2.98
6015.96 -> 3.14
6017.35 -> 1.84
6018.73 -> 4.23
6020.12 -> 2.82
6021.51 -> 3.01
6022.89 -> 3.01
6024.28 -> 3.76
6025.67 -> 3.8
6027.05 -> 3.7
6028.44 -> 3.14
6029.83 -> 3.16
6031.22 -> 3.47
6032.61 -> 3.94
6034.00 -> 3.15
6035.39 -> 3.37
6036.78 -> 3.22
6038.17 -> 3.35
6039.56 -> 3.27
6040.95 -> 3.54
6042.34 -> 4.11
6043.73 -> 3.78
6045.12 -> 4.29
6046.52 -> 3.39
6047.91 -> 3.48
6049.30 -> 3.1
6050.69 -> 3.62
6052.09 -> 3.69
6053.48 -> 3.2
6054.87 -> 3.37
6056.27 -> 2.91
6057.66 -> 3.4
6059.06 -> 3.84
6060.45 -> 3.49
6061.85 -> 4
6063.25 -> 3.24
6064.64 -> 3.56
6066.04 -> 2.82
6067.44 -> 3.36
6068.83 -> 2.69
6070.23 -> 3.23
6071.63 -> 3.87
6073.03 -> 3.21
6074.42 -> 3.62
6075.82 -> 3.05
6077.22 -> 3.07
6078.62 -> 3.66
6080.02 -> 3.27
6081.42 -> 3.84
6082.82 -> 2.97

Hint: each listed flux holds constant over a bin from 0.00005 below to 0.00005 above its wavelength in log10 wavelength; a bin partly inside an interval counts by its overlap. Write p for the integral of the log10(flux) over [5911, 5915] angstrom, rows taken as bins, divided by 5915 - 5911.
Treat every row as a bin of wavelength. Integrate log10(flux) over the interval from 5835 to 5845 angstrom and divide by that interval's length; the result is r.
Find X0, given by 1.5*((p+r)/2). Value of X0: 0.80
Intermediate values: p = 0.53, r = 0.528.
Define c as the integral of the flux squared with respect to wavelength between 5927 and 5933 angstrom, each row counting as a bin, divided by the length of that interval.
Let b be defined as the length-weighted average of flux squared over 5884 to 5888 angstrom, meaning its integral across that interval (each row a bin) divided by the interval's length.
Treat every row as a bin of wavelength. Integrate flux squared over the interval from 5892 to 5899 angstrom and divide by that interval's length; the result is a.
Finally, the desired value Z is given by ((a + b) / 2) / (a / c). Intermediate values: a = 8.6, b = 12.6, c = 9.8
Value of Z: 12.0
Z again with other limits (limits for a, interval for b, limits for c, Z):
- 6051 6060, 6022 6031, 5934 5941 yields 13.1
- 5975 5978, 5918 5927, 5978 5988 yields 11.5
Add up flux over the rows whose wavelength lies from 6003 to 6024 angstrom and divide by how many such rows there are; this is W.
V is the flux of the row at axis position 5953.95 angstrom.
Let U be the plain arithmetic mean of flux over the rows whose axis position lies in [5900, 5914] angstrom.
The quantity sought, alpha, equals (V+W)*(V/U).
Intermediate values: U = 3.55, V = 3.3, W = 3.02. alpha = 5.9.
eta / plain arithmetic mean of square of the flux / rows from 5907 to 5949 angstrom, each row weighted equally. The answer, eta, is 12.0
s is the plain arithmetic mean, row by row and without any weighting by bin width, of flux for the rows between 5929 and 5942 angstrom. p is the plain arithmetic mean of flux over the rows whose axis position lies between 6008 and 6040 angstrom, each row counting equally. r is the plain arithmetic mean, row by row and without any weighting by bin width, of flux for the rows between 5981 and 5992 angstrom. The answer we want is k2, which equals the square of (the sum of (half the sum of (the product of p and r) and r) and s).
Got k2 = 108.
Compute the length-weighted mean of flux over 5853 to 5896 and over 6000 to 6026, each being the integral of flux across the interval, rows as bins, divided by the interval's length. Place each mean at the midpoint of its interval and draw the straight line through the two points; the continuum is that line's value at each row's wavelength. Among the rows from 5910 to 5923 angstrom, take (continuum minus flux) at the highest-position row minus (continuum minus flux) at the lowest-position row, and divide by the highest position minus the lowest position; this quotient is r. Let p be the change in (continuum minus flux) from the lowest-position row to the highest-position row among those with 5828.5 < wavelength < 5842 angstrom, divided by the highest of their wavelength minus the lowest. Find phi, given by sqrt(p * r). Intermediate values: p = 0.00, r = 0.003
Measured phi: 0.004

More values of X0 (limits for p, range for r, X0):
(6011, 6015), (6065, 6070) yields 0.72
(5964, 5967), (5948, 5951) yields 0.80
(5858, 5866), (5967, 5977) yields 0.75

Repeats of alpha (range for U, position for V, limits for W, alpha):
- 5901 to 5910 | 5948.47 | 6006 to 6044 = 6.2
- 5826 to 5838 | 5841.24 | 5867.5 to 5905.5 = 5.7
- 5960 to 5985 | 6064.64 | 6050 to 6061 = 7.8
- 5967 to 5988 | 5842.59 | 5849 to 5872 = 6.7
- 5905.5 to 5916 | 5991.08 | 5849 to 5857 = 6.2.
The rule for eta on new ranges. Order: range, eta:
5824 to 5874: 12.3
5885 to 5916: 10.7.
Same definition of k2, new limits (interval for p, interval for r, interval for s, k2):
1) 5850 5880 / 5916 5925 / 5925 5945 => 123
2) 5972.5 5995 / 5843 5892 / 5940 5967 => 114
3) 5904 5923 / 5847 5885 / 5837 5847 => 131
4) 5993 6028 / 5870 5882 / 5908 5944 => 114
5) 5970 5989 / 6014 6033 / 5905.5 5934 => 108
